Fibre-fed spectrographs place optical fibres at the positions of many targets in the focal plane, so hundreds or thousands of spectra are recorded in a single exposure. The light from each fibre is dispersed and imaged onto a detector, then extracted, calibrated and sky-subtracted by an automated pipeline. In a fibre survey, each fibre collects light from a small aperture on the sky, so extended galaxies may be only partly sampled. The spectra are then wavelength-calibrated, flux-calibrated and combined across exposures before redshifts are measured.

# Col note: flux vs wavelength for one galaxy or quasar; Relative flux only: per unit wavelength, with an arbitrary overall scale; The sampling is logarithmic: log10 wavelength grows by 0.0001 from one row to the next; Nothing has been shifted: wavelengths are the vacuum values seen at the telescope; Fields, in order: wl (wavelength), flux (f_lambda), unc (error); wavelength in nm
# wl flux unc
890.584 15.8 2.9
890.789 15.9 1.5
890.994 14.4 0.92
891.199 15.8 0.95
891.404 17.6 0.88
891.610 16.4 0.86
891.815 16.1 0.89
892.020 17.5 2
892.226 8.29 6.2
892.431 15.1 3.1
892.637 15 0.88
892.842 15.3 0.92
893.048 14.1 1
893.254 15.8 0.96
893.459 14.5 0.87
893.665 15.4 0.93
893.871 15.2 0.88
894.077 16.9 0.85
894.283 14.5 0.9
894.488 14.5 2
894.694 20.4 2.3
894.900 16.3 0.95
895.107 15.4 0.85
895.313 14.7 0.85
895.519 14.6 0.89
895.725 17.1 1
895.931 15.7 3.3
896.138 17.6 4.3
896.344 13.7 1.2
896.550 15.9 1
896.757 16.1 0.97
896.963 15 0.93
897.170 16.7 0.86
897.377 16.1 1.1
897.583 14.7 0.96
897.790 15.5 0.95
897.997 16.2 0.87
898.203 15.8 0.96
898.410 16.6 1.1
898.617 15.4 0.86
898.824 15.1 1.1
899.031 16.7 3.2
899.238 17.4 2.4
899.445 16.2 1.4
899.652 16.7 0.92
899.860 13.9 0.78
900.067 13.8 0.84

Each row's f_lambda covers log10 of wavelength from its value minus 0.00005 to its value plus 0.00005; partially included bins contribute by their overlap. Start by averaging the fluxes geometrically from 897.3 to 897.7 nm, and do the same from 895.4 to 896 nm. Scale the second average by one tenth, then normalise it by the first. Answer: 0.102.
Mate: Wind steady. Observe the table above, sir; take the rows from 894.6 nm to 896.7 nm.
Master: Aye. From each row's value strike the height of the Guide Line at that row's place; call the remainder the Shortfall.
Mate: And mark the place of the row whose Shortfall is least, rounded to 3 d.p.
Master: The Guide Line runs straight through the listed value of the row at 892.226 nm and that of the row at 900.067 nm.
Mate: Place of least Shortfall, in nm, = 896.344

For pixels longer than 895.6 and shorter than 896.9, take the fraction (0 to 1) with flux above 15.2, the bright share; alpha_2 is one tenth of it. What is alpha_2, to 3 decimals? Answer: 0.083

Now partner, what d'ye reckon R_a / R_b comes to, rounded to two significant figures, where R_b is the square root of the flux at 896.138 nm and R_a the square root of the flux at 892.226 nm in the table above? 0.69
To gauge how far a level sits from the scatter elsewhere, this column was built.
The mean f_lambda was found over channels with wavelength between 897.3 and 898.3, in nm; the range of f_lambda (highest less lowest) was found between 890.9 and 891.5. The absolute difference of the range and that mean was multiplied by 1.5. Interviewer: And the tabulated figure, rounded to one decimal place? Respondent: 18.7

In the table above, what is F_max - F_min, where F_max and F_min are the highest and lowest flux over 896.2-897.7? 3.0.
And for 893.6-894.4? 2.4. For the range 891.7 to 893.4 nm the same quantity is 9.2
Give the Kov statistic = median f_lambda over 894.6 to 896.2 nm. 16.0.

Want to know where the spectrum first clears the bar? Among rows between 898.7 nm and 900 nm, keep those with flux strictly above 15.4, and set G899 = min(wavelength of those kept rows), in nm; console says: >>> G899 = 899.031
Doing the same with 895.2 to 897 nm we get 895.725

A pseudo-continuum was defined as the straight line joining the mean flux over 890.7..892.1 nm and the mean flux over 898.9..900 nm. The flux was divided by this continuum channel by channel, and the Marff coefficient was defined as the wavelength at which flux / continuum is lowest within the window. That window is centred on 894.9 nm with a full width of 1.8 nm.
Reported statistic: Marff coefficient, 894.283 nm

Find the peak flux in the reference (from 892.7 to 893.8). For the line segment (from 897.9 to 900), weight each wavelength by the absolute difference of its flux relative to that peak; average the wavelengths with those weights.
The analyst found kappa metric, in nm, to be 899.21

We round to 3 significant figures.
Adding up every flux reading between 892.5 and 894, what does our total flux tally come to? 105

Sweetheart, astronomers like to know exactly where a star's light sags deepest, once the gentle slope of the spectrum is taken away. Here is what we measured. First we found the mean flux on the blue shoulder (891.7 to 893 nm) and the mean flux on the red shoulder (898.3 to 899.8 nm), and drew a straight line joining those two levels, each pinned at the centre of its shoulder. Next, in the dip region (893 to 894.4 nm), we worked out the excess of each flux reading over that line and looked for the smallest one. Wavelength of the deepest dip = 893.048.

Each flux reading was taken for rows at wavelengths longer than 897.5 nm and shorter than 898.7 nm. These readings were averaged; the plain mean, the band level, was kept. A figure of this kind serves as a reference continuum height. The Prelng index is 15.7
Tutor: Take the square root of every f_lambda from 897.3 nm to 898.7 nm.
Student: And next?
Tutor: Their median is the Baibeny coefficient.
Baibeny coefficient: 3.97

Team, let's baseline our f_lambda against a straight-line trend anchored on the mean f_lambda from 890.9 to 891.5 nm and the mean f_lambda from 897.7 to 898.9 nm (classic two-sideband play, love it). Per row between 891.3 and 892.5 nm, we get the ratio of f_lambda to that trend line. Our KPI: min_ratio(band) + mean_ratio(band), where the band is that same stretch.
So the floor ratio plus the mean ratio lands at 1.47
